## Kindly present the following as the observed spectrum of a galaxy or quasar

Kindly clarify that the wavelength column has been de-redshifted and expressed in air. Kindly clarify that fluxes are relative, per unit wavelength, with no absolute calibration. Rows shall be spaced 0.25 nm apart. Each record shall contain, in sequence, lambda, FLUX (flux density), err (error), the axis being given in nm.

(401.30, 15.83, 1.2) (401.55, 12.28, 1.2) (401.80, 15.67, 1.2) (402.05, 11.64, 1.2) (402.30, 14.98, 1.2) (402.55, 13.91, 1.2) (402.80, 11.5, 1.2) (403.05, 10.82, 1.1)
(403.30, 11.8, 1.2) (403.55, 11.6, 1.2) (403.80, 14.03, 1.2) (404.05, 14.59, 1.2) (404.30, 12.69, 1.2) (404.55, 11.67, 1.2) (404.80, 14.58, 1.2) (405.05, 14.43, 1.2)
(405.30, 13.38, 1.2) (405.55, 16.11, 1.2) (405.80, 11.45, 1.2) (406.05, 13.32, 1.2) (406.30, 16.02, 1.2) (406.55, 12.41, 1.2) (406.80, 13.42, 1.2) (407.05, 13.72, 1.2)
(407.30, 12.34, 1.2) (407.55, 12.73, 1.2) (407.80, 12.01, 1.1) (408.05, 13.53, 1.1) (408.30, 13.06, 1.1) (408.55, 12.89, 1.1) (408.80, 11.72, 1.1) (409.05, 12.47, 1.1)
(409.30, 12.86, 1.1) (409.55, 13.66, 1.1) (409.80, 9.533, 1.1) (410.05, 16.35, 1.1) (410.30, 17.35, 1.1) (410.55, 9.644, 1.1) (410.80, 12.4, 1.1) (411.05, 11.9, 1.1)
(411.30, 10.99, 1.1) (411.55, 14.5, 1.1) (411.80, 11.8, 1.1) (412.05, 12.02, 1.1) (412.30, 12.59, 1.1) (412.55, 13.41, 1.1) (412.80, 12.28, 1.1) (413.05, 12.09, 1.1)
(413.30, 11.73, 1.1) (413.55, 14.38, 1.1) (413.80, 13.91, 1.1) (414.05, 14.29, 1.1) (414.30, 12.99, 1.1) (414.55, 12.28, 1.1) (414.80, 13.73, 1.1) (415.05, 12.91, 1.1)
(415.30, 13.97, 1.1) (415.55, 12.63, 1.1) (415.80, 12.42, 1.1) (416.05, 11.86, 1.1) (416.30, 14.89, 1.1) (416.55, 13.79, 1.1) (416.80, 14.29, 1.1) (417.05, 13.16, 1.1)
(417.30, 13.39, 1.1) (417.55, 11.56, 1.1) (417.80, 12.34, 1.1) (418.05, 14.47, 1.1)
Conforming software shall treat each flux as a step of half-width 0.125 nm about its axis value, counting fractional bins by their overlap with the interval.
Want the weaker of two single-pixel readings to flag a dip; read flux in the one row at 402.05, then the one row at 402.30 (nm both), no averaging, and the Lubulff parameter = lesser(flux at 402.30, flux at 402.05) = 11.6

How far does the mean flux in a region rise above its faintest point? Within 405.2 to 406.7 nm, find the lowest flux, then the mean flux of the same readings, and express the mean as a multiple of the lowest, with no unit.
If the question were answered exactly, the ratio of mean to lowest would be 1.20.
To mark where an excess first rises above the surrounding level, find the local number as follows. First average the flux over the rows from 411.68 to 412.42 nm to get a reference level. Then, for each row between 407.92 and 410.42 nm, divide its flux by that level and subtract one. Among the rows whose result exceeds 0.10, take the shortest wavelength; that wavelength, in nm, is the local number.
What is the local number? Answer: 408.05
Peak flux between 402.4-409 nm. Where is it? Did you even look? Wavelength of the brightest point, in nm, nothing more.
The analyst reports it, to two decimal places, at 405.55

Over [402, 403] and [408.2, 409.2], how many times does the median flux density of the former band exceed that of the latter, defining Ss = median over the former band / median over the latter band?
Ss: 1.01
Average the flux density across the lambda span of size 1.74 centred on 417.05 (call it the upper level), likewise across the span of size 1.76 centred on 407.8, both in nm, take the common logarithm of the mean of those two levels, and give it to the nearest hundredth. 1.12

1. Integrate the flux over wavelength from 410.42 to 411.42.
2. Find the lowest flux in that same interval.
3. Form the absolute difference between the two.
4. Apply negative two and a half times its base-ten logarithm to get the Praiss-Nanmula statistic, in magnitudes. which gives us -0.5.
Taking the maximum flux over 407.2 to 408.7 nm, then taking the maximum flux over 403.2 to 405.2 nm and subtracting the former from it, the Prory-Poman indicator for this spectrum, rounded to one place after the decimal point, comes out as 1.1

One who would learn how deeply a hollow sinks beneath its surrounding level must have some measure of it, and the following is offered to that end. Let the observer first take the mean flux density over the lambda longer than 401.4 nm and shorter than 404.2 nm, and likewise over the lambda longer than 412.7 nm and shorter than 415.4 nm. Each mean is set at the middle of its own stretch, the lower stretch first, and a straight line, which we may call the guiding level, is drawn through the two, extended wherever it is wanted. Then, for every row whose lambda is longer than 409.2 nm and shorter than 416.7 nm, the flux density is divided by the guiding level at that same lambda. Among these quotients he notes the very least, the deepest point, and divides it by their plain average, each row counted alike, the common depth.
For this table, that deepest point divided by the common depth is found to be 0.737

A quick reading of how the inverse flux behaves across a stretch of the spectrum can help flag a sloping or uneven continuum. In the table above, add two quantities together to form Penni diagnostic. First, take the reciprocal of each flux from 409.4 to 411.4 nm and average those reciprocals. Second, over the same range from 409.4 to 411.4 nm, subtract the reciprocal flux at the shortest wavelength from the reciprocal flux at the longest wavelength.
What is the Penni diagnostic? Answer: 0.100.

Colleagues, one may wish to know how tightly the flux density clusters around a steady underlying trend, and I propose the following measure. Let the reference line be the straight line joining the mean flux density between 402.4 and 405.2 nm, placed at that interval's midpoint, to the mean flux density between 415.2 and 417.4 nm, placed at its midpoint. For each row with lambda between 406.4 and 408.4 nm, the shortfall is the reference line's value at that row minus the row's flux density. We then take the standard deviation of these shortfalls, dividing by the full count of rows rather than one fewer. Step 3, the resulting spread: 0.59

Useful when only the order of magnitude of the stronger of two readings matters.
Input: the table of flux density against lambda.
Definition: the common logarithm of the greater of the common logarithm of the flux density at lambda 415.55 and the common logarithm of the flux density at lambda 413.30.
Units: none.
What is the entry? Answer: 0.042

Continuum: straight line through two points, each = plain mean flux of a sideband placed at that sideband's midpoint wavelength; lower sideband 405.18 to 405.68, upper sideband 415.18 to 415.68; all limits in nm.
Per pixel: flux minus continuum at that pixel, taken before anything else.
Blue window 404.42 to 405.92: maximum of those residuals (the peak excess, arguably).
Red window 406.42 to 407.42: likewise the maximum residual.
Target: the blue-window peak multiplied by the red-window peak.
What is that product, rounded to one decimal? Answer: -1.1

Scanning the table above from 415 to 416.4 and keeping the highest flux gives 14.89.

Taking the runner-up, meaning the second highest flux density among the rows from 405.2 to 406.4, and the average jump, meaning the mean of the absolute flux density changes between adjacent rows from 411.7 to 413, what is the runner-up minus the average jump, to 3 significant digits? 15.3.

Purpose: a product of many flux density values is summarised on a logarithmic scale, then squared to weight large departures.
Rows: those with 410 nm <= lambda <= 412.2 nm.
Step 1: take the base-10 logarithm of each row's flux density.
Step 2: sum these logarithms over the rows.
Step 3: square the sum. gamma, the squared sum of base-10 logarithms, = 99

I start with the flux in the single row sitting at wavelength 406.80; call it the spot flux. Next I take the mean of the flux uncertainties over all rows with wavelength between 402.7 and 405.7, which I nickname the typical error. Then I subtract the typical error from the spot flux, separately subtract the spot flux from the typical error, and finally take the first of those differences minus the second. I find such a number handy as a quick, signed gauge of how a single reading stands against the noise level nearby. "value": 24.5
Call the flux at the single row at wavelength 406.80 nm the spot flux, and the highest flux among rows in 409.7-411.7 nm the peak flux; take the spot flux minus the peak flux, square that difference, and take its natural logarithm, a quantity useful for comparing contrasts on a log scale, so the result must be 2.7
